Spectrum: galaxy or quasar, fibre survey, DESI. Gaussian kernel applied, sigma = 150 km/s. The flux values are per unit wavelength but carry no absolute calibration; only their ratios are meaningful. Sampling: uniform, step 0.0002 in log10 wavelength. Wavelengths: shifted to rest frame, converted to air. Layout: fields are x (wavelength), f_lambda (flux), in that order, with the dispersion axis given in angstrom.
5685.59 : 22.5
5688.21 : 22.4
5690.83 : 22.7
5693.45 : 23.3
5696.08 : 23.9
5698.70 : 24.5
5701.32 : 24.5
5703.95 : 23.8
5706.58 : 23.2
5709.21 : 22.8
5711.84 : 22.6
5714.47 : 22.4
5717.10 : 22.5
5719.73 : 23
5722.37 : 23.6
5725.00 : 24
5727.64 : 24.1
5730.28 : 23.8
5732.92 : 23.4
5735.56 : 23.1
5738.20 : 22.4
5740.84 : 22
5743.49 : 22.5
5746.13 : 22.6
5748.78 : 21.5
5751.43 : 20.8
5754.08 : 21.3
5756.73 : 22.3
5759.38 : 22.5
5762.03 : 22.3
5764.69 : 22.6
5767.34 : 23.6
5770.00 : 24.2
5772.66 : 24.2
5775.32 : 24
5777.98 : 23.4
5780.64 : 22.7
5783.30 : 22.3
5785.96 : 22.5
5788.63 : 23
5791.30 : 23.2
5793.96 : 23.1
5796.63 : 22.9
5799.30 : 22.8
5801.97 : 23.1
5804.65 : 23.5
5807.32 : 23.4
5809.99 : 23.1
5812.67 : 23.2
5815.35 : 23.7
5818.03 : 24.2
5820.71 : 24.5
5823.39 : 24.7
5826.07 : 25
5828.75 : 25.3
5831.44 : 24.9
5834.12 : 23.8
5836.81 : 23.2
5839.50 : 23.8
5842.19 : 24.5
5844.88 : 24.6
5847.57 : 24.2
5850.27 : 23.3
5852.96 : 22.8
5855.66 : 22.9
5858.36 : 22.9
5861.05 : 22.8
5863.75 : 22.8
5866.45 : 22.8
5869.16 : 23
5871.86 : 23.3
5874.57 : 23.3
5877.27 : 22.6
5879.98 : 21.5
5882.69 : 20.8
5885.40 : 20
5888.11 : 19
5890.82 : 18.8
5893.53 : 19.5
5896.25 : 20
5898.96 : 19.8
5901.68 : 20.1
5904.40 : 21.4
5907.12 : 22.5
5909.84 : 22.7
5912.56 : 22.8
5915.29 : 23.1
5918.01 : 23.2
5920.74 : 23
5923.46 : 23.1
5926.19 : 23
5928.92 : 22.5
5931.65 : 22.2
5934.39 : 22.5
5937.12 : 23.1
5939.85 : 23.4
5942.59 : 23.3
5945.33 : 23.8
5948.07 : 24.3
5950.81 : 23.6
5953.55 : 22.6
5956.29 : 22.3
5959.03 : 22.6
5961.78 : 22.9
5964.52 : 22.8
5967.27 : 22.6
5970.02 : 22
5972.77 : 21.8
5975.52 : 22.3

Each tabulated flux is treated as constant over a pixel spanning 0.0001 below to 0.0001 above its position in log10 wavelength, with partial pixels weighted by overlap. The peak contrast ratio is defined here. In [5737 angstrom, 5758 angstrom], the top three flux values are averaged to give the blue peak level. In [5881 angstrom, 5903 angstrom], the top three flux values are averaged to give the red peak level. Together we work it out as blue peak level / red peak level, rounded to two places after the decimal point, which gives 1.11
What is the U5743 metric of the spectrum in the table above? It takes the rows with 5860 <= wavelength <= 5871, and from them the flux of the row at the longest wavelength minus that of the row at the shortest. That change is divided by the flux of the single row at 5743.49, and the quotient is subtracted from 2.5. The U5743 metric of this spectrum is 2.49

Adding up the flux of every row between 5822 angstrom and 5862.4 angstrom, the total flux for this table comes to 359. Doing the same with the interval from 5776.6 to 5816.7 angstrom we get 346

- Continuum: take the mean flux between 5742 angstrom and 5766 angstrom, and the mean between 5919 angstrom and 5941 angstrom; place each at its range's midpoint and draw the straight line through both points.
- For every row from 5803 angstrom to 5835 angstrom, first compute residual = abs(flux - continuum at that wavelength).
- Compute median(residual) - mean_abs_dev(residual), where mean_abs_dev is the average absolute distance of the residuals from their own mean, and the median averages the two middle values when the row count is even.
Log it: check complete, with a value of 1.0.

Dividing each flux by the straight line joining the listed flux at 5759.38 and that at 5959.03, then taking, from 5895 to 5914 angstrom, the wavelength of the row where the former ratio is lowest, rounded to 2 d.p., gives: 5898.96 angstrom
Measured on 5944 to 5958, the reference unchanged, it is 5956.29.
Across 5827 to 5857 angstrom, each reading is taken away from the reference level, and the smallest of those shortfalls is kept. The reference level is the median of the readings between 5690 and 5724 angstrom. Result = -2.1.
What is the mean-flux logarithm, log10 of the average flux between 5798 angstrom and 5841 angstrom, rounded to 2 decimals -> 1.38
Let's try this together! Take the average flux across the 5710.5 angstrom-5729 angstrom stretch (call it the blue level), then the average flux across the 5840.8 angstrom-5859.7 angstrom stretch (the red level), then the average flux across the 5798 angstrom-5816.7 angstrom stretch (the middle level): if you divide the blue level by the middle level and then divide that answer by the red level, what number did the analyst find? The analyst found 0.0422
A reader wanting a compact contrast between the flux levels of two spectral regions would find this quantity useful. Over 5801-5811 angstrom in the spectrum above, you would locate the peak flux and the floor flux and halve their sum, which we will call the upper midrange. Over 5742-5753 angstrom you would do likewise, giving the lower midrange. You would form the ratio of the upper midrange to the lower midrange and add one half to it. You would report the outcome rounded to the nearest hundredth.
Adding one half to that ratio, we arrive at 1.57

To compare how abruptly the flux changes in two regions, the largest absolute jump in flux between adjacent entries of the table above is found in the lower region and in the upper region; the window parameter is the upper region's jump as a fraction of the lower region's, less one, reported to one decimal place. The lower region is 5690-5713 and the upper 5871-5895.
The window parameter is 0.6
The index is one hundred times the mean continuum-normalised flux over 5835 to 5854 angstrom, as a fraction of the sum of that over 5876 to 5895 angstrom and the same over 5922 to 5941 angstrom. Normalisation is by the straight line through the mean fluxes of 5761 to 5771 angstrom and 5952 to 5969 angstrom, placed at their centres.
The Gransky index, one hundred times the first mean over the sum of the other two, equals 54.7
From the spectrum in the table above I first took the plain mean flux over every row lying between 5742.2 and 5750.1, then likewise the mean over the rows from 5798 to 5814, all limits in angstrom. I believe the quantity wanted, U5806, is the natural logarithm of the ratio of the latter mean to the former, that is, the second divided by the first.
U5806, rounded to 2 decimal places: 0.04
